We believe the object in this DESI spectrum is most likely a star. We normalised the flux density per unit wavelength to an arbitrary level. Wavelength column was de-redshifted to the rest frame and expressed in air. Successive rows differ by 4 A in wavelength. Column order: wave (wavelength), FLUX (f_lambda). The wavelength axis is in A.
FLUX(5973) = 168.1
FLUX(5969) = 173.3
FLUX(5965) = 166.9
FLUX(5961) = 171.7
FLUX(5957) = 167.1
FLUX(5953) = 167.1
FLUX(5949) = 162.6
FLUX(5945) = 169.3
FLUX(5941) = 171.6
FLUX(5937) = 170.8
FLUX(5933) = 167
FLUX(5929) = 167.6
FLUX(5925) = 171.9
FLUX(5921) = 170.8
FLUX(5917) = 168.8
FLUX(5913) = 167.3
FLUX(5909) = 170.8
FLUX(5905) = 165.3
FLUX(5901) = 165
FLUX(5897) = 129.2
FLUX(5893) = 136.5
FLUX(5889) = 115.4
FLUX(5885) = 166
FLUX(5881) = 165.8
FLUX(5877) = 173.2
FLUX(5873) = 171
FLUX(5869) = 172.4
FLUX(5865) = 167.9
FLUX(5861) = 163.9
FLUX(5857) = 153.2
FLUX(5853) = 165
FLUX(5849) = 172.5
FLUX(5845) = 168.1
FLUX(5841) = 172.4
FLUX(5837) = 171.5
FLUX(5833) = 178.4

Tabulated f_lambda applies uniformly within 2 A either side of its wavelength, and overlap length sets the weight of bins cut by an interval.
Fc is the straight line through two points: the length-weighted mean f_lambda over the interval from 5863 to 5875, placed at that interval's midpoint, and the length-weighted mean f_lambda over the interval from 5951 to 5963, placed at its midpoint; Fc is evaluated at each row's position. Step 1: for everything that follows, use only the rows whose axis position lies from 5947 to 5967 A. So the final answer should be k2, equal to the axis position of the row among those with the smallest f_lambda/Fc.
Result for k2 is 5949 A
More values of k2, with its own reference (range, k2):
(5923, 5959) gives 5949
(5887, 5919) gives 5889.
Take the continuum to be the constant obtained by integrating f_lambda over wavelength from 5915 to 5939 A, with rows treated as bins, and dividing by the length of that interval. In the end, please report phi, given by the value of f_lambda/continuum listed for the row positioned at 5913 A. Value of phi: 0.99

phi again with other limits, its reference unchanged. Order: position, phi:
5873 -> 1.01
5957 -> 0.99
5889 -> 0.68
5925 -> 1.01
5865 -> 0.99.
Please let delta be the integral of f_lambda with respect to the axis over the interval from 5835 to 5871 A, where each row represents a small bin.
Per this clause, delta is 6028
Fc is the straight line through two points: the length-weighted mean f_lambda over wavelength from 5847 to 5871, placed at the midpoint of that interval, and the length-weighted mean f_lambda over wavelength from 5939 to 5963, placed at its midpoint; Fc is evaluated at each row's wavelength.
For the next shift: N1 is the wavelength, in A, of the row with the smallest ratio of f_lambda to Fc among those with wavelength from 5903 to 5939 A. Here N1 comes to 5905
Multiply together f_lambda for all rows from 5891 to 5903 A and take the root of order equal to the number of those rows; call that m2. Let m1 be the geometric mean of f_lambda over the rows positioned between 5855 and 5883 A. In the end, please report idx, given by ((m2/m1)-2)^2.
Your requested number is 1.31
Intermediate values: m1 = 167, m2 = 143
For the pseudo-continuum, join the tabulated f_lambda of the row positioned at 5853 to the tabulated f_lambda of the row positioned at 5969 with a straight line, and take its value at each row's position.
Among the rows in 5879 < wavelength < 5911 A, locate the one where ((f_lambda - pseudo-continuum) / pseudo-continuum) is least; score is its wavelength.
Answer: 5889 A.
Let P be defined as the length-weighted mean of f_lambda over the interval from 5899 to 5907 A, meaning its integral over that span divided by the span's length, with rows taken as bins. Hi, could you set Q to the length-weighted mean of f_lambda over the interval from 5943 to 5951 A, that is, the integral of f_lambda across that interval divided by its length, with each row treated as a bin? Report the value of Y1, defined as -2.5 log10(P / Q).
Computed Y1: 0.005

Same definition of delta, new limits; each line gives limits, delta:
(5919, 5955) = 6075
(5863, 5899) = 5590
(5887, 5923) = 5556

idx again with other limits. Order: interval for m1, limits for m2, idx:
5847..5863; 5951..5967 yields 0.94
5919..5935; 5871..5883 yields 0.99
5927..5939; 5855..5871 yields 1.05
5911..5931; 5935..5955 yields 1.01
